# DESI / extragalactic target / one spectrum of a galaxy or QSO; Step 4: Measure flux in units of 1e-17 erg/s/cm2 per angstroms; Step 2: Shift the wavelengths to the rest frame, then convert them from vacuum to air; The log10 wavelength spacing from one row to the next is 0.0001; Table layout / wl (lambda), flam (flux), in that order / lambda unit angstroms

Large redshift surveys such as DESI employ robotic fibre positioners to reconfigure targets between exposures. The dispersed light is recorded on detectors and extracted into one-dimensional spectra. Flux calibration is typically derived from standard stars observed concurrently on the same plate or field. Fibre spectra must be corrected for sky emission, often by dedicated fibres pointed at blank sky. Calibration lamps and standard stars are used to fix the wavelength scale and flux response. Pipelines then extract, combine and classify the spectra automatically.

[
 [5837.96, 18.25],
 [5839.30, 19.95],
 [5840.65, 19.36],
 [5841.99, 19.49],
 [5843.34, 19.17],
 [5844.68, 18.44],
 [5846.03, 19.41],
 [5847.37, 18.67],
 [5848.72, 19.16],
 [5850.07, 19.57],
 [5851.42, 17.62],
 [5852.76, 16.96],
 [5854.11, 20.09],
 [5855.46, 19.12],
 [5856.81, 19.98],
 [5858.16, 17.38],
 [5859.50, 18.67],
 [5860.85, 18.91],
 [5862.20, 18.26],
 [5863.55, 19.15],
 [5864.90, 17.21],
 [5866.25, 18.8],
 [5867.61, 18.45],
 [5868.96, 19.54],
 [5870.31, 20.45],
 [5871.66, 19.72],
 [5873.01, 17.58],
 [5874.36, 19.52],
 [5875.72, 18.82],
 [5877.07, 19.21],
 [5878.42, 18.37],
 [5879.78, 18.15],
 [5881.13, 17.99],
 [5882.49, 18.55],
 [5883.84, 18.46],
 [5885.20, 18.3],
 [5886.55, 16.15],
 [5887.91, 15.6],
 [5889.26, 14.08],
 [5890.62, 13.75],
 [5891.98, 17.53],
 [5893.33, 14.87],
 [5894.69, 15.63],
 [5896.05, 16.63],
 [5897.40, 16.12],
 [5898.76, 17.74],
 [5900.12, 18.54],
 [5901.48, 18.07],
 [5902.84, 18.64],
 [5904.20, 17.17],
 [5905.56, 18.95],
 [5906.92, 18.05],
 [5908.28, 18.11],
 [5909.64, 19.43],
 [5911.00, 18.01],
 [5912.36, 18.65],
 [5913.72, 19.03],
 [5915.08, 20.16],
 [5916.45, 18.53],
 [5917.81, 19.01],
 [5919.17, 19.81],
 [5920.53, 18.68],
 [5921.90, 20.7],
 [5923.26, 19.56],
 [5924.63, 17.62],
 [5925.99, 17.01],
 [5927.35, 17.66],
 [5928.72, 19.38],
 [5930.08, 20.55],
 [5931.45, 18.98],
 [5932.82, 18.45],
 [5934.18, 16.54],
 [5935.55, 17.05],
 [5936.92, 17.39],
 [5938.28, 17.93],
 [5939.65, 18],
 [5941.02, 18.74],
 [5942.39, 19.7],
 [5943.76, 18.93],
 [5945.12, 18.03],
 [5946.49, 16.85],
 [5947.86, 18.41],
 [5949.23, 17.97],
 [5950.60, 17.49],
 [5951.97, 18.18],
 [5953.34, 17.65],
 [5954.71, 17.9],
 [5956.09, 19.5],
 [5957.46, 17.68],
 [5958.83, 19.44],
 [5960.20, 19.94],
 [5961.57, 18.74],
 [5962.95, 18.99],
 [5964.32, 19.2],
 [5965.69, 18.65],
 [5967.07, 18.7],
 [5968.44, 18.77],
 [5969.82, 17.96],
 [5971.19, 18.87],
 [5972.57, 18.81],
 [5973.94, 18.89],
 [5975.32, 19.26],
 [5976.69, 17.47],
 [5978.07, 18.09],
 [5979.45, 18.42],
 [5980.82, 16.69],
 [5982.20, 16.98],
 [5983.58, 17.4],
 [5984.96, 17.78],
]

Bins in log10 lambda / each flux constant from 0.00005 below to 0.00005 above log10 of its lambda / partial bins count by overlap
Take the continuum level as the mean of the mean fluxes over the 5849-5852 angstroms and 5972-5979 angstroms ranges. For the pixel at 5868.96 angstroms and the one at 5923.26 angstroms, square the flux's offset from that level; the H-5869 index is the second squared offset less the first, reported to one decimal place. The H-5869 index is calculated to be 0.0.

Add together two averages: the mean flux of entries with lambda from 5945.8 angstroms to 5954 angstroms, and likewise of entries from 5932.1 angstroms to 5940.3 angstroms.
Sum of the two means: 35.3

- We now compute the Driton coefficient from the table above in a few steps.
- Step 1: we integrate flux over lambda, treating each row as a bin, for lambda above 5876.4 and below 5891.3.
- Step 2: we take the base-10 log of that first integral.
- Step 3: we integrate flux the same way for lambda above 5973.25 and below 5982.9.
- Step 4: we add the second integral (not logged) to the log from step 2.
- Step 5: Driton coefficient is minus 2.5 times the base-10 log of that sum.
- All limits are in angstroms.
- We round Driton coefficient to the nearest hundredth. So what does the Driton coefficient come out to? -5.61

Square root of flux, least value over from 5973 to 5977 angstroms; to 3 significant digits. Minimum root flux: 4.18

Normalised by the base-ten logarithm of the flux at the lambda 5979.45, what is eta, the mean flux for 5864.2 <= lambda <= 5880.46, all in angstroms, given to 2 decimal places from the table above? 14.87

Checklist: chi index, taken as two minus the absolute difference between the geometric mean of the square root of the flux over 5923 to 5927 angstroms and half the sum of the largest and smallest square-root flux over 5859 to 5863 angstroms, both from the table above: 1.935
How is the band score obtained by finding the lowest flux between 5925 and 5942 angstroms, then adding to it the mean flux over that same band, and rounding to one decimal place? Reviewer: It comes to 34.7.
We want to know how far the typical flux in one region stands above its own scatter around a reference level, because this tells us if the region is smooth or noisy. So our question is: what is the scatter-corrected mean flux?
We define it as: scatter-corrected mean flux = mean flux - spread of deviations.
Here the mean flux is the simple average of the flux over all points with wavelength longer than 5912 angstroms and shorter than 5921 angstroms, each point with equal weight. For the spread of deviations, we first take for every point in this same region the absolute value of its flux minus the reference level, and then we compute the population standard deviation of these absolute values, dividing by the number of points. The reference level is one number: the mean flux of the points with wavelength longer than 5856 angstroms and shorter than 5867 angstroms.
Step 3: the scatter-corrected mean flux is 18.6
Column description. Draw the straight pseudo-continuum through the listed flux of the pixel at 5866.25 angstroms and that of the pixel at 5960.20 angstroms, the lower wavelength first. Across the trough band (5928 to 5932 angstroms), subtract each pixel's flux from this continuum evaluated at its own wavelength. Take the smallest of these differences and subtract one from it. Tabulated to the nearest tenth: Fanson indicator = -2.0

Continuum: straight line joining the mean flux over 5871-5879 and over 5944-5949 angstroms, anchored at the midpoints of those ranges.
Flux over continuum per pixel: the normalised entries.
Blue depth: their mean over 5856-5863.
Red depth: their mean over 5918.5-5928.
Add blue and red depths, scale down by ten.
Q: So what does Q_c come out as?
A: 0.201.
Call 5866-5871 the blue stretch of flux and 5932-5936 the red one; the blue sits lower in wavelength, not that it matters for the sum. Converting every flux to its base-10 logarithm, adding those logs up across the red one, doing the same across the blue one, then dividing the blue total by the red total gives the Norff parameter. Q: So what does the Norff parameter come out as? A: 1.38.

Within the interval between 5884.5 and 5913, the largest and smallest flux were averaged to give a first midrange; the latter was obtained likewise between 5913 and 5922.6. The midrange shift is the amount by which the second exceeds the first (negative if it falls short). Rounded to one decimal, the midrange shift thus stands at 3.0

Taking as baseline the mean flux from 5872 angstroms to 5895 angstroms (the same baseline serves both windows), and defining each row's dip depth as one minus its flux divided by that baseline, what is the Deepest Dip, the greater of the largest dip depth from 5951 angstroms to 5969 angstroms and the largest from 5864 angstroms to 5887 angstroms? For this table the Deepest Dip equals 0.06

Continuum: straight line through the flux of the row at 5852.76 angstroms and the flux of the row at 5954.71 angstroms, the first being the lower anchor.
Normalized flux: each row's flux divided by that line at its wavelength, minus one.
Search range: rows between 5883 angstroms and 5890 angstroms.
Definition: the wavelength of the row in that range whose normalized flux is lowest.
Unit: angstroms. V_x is 5889.26 angstroms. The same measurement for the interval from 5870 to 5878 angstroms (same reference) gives 5873.01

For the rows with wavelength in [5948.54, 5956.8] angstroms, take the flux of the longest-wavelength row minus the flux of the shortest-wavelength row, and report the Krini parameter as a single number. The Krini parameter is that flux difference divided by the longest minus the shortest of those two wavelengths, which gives 0.22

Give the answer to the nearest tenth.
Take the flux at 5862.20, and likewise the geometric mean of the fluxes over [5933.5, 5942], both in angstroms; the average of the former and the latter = 17.9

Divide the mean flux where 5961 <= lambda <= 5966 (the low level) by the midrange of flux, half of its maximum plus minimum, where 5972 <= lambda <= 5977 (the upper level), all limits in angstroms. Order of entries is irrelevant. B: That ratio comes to 1.03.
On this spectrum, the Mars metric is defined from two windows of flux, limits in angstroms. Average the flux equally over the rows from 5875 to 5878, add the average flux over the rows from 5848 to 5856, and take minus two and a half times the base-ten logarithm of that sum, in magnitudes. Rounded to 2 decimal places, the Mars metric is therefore -3.94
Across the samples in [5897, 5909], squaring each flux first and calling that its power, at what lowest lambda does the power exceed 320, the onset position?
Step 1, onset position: 5900.12 angstroms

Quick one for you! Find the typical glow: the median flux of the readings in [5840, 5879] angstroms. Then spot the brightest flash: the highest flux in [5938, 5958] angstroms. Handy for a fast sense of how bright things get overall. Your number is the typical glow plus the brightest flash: 38.8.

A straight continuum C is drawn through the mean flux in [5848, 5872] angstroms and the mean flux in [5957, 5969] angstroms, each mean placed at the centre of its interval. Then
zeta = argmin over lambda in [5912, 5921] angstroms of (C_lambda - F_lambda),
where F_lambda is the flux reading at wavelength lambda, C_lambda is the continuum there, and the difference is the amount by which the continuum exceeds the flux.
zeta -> 5915.08 angstroms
